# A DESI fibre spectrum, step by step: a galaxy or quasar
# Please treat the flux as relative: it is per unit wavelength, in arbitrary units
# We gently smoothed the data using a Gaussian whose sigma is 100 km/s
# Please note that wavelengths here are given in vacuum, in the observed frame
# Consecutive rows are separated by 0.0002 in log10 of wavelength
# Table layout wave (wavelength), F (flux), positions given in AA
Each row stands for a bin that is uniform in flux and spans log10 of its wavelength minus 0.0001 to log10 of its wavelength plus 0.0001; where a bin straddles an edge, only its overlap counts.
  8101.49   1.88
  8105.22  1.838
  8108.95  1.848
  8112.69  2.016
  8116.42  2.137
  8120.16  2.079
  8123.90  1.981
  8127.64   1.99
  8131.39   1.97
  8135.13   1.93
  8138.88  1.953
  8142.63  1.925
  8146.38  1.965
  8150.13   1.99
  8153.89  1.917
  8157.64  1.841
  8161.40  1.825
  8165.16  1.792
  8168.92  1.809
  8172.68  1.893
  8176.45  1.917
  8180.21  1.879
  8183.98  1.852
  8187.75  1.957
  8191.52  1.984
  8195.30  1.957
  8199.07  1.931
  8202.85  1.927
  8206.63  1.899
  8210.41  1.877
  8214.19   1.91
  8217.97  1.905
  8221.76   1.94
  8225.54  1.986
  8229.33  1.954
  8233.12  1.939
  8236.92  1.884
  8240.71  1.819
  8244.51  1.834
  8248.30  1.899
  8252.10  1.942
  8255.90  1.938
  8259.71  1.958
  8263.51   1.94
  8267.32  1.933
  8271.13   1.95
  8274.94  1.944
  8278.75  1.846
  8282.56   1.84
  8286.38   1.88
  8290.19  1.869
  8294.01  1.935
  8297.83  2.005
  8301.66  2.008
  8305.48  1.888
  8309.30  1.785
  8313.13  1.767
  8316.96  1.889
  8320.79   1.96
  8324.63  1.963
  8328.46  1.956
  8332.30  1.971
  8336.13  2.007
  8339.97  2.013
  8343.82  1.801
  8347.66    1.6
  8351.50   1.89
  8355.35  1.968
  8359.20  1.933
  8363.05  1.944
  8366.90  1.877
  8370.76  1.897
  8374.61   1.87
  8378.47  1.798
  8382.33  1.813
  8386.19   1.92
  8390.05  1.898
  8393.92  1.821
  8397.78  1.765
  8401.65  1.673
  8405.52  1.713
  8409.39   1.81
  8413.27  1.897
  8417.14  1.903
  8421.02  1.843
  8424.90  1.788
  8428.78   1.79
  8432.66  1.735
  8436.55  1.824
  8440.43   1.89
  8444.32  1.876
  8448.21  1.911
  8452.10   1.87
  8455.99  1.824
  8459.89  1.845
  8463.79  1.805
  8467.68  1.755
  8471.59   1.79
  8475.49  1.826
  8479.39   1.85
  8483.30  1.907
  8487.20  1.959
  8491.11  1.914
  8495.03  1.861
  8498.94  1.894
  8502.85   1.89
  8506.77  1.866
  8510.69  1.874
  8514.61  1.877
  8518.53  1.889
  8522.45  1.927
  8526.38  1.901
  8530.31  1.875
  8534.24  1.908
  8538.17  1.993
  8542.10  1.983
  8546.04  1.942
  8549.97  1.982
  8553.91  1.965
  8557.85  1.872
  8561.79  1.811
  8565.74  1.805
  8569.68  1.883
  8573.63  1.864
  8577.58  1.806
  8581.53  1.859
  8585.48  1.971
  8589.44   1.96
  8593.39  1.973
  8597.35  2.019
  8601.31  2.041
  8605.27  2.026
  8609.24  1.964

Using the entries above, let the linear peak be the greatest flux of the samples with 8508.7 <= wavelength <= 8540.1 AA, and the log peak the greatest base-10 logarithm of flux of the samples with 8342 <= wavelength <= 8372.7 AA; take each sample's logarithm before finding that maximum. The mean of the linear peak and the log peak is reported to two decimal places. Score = 1.14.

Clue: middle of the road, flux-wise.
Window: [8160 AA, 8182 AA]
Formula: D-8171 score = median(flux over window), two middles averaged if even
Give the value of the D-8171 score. 1.85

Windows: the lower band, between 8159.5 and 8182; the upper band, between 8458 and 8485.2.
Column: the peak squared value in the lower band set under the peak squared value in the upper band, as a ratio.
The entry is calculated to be 0.99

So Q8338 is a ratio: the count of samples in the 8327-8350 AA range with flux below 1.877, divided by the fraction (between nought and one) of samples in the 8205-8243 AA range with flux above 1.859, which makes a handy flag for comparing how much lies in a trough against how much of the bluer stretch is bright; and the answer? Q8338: 2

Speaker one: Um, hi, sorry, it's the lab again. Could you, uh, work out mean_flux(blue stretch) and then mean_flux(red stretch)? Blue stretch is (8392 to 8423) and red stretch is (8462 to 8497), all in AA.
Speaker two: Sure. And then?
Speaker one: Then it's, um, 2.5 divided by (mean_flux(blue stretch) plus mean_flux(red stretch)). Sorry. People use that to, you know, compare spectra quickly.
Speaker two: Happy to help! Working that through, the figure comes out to 0.684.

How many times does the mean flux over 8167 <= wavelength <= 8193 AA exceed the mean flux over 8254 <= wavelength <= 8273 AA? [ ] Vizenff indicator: 0.98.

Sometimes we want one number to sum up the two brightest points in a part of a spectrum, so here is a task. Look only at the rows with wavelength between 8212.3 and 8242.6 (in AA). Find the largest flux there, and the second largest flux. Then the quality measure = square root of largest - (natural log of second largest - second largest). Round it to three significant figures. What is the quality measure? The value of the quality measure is 2.69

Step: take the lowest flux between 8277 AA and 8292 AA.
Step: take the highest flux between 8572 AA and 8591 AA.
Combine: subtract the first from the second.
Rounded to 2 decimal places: 0.13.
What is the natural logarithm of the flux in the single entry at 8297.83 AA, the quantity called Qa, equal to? 0.696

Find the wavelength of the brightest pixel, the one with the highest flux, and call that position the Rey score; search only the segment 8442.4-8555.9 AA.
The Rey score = 8538.17 AA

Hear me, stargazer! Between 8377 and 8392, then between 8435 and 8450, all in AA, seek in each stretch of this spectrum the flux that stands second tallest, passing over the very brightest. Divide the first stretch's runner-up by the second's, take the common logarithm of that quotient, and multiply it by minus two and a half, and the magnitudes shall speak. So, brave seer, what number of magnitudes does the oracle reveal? 0.00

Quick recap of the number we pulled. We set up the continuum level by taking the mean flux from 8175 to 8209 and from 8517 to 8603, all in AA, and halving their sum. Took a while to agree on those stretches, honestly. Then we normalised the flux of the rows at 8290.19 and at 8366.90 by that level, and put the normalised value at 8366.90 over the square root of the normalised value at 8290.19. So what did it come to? 0.99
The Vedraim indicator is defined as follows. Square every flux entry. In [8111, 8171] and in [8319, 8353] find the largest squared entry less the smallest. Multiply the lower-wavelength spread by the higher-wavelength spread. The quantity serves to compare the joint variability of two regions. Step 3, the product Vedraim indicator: 2.0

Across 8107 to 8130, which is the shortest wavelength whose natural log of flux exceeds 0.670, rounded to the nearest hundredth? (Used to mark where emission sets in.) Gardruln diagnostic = 8112.69 AA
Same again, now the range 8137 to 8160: 8146.38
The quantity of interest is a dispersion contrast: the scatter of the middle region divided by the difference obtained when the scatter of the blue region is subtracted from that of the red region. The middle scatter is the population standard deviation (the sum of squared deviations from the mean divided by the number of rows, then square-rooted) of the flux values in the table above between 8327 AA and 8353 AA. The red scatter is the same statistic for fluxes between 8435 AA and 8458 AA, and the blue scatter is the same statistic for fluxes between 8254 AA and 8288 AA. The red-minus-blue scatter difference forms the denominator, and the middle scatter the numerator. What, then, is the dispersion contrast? -12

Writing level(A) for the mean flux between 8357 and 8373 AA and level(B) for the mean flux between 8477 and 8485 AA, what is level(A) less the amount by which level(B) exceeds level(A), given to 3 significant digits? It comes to 1.95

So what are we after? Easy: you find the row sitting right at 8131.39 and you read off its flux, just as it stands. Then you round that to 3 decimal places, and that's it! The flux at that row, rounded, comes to 1.970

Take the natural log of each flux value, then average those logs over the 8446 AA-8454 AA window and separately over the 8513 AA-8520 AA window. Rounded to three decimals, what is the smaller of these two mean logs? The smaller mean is 0.633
